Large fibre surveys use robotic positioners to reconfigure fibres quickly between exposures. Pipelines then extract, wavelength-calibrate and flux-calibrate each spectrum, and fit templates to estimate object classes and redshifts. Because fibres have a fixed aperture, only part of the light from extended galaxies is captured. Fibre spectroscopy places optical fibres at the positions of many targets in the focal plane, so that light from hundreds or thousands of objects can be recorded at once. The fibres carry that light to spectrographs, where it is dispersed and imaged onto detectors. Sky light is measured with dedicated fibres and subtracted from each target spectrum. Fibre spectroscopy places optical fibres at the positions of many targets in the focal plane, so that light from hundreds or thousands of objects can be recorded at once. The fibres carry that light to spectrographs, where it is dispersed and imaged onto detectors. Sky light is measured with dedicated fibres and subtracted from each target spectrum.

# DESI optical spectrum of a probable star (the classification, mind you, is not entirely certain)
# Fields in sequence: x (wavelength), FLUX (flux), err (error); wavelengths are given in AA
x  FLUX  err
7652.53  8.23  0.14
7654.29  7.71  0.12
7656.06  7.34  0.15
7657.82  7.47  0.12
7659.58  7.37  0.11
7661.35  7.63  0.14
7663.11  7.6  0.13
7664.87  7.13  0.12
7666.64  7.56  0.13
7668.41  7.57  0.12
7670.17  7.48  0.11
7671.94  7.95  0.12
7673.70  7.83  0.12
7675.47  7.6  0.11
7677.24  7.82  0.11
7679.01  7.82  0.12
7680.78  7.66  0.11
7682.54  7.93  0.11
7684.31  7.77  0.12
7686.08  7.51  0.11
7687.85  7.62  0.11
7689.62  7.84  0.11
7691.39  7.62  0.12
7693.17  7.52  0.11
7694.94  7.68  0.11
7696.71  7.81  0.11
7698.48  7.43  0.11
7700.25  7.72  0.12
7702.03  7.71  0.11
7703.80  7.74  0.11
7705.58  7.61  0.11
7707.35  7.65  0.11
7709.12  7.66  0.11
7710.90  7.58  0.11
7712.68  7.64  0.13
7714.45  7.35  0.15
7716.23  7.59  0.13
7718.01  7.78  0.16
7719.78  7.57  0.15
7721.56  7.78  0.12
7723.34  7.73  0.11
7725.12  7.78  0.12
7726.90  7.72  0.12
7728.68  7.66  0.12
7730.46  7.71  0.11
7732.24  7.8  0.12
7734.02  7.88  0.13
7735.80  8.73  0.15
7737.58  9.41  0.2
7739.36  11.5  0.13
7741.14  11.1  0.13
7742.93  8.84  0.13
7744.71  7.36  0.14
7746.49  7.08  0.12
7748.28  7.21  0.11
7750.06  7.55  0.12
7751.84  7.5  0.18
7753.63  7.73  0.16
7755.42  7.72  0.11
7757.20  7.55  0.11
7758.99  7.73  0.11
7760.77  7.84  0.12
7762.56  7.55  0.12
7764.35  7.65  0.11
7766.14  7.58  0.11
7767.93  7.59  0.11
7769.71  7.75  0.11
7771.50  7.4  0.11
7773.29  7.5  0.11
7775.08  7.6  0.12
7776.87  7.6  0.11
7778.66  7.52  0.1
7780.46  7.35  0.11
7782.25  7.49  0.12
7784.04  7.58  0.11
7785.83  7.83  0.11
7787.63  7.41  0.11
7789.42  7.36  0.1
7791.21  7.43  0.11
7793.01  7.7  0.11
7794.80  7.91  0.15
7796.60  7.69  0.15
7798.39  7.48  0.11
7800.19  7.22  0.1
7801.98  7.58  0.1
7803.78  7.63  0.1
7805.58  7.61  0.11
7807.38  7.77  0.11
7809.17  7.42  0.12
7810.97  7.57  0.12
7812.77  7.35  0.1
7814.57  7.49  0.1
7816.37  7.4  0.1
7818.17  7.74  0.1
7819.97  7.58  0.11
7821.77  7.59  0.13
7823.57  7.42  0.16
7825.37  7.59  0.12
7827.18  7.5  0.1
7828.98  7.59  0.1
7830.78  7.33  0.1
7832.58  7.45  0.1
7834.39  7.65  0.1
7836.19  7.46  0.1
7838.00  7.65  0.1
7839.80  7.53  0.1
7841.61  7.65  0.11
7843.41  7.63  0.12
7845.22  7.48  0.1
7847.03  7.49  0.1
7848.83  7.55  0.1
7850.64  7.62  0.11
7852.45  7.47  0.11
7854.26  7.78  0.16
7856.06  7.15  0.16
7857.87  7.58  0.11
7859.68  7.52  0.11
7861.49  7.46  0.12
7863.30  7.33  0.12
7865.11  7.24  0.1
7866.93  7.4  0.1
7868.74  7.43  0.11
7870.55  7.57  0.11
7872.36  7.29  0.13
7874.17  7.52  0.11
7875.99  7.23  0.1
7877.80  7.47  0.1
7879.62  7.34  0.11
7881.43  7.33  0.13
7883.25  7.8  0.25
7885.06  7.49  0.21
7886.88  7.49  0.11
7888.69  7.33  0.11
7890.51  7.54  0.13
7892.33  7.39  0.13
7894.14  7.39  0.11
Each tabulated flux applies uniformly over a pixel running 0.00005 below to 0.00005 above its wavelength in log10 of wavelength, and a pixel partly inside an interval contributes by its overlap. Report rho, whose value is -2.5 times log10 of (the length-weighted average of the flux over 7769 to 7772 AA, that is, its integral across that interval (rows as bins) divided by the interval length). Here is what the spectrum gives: -2.20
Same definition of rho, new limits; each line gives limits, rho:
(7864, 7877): -2.17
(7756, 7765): -2.21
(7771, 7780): -2.19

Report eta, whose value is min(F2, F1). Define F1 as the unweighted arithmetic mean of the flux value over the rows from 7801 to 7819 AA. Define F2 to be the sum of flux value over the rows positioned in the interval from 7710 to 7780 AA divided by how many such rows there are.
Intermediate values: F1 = 7.56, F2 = 7.90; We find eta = 7.56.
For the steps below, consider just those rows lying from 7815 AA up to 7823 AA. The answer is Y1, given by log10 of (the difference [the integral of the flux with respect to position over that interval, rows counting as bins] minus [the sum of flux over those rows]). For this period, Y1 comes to 1.48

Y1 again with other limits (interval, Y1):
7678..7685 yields 1.37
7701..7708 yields 1.36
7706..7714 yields 1.48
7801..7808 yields 1.36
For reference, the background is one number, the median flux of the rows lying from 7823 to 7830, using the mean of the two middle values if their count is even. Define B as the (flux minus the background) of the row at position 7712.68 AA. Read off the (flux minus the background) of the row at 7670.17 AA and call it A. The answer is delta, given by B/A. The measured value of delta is -1.5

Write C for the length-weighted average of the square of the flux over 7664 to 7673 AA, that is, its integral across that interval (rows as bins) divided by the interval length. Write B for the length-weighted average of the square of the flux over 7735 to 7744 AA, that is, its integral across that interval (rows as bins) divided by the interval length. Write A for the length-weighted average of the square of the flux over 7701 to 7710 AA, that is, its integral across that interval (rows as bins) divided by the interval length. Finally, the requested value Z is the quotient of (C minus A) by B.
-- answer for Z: -0.02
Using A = 59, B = 99.0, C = 57.0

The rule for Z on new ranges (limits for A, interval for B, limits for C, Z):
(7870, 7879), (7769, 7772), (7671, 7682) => 0.10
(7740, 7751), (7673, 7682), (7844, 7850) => -0.23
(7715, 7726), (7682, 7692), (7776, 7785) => -0.05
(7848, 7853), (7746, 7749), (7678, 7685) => 0.08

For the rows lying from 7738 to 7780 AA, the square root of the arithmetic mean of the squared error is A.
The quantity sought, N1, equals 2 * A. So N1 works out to 0.244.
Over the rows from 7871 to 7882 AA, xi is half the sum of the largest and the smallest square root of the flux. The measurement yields 2.72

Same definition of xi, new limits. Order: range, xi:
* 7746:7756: 2.72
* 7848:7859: 2.73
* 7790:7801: 2.75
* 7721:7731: 2.78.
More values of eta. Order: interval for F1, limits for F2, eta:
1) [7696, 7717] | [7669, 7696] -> 7.62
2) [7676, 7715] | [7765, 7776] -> 7.57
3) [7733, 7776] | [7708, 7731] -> 7.66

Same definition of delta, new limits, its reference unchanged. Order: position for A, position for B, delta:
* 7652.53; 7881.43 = -0.3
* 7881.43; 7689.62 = -1.4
